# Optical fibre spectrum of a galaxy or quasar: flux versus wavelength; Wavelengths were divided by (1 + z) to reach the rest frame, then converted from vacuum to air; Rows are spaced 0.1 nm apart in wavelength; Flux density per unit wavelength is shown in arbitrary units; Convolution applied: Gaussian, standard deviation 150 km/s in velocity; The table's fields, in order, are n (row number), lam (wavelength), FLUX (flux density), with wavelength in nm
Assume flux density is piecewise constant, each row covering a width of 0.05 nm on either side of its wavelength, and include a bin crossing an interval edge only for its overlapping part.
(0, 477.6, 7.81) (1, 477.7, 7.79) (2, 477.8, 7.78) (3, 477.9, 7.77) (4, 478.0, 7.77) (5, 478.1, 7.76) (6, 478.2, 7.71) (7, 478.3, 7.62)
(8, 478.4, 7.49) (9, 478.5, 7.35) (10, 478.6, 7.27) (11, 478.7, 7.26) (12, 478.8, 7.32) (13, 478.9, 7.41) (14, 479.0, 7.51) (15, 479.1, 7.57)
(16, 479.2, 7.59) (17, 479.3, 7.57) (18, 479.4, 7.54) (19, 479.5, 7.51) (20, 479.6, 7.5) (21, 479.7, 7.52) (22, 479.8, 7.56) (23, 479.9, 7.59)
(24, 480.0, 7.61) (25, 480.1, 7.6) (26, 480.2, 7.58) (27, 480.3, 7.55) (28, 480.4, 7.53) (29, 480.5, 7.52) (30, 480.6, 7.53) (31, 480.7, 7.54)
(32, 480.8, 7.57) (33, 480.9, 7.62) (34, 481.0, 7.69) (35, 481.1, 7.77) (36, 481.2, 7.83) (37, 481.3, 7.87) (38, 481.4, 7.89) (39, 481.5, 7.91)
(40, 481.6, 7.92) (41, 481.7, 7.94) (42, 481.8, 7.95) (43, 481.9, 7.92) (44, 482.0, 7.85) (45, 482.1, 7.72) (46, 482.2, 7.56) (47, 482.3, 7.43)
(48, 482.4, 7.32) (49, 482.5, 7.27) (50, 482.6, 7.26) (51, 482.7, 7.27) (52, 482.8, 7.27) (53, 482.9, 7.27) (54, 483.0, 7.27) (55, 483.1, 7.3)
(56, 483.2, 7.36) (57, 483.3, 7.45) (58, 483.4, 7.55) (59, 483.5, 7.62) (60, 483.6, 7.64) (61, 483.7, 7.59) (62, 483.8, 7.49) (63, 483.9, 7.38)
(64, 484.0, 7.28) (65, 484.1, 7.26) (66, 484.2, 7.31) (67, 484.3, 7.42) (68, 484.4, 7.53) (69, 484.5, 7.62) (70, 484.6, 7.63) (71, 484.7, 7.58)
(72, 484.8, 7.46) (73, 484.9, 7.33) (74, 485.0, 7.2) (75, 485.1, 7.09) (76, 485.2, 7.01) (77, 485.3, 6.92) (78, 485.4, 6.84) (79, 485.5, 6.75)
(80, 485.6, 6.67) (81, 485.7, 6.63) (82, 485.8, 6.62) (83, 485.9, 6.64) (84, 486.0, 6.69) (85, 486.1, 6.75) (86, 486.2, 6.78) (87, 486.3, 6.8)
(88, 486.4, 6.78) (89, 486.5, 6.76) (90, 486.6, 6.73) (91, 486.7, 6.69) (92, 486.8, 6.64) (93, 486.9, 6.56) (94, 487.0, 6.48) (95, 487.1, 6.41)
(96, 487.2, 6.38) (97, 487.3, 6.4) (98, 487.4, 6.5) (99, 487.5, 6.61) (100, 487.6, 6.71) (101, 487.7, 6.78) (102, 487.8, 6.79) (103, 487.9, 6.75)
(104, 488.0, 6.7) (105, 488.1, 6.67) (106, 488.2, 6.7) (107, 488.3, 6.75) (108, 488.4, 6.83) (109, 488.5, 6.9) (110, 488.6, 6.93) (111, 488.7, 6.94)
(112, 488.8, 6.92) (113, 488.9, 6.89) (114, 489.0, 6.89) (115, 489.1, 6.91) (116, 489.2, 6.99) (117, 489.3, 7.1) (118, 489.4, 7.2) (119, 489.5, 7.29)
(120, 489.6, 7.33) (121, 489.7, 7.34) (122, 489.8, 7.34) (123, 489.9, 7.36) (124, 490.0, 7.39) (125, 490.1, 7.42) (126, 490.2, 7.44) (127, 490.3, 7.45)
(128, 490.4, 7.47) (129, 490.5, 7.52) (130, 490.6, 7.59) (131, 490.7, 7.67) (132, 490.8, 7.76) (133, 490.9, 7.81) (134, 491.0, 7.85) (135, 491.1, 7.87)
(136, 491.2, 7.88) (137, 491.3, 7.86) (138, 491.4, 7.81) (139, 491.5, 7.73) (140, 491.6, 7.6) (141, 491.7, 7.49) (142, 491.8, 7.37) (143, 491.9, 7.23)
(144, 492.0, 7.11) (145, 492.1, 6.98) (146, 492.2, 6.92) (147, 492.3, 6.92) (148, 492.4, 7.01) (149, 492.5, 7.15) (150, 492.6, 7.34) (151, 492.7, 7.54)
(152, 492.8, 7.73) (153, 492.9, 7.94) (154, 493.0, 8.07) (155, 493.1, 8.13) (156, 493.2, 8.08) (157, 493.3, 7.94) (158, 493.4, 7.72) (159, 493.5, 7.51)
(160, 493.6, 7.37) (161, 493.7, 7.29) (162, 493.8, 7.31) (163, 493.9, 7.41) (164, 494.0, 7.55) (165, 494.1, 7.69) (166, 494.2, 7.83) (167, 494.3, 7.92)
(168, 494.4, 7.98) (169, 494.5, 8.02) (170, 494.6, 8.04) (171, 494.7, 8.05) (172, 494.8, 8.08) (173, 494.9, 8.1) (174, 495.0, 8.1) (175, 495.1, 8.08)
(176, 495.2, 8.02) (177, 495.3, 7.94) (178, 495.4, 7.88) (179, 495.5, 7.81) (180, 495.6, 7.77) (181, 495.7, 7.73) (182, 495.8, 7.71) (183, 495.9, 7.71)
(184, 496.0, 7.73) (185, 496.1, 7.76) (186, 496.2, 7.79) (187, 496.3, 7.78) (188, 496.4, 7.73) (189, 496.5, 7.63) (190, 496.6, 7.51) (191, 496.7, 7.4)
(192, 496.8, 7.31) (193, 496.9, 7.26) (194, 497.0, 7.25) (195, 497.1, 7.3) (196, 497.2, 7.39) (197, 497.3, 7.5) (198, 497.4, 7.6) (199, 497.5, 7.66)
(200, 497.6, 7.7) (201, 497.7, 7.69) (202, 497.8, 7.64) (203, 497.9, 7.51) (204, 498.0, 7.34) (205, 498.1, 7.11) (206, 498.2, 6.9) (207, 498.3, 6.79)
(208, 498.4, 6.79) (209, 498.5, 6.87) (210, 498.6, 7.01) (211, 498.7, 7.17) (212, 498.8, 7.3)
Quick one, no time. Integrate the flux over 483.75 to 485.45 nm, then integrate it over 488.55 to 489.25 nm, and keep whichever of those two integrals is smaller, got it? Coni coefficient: 5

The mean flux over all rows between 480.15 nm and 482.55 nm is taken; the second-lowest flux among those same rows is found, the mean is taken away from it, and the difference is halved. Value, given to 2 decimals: -0.18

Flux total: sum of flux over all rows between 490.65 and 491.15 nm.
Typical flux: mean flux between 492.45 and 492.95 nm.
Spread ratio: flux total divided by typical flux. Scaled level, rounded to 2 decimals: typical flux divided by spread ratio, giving 1.46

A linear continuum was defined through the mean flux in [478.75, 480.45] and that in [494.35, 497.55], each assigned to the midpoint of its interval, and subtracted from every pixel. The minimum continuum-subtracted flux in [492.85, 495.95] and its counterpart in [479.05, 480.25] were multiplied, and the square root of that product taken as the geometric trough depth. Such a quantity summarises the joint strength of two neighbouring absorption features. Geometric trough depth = 0.12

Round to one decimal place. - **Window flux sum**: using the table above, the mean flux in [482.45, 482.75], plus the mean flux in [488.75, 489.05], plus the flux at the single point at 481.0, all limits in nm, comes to 21.9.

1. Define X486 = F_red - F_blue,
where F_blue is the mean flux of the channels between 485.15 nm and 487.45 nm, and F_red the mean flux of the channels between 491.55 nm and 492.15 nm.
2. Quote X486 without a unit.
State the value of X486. 0.63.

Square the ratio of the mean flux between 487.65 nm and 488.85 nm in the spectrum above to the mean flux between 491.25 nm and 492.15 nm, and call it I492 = 0.831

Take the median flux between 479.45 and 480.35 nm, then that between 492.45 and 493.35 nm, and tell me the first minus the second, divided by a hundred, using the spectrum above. -0.004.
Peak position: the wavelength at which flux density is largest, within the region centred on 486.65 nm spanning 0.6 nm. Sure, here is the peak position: 486.4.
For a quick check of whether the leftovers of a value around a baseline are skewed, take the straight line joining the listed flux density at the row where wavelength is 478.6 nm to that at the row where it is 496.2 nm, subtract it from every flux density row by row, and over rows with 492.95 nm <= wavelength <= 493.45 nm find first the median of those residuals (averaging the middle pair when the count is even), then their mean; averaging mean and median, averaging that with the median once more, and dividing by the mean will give 1.23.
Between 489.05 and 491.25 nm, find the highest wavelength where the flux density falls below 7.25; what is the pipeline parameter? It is 489.4 nm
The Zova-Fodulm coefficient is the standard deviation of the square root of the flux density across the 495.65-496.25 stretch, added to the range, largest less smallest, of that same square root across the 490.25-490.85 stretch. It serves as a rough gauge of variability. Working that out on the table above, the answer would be 0.06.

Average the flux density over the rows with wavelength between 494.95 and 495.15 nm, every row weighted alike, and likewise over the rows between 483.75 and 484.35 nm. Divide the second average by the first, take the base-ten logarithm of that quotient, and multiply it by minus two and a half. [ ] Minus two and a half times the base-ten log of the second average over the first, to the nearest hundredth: 0.10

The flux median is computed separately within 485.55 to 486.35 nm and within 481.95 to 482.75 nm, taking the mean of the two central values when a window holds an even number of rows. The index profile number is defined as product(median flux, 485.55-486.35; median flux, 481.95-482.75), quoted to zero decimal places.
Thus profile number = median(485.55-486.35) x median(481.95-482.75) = 49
